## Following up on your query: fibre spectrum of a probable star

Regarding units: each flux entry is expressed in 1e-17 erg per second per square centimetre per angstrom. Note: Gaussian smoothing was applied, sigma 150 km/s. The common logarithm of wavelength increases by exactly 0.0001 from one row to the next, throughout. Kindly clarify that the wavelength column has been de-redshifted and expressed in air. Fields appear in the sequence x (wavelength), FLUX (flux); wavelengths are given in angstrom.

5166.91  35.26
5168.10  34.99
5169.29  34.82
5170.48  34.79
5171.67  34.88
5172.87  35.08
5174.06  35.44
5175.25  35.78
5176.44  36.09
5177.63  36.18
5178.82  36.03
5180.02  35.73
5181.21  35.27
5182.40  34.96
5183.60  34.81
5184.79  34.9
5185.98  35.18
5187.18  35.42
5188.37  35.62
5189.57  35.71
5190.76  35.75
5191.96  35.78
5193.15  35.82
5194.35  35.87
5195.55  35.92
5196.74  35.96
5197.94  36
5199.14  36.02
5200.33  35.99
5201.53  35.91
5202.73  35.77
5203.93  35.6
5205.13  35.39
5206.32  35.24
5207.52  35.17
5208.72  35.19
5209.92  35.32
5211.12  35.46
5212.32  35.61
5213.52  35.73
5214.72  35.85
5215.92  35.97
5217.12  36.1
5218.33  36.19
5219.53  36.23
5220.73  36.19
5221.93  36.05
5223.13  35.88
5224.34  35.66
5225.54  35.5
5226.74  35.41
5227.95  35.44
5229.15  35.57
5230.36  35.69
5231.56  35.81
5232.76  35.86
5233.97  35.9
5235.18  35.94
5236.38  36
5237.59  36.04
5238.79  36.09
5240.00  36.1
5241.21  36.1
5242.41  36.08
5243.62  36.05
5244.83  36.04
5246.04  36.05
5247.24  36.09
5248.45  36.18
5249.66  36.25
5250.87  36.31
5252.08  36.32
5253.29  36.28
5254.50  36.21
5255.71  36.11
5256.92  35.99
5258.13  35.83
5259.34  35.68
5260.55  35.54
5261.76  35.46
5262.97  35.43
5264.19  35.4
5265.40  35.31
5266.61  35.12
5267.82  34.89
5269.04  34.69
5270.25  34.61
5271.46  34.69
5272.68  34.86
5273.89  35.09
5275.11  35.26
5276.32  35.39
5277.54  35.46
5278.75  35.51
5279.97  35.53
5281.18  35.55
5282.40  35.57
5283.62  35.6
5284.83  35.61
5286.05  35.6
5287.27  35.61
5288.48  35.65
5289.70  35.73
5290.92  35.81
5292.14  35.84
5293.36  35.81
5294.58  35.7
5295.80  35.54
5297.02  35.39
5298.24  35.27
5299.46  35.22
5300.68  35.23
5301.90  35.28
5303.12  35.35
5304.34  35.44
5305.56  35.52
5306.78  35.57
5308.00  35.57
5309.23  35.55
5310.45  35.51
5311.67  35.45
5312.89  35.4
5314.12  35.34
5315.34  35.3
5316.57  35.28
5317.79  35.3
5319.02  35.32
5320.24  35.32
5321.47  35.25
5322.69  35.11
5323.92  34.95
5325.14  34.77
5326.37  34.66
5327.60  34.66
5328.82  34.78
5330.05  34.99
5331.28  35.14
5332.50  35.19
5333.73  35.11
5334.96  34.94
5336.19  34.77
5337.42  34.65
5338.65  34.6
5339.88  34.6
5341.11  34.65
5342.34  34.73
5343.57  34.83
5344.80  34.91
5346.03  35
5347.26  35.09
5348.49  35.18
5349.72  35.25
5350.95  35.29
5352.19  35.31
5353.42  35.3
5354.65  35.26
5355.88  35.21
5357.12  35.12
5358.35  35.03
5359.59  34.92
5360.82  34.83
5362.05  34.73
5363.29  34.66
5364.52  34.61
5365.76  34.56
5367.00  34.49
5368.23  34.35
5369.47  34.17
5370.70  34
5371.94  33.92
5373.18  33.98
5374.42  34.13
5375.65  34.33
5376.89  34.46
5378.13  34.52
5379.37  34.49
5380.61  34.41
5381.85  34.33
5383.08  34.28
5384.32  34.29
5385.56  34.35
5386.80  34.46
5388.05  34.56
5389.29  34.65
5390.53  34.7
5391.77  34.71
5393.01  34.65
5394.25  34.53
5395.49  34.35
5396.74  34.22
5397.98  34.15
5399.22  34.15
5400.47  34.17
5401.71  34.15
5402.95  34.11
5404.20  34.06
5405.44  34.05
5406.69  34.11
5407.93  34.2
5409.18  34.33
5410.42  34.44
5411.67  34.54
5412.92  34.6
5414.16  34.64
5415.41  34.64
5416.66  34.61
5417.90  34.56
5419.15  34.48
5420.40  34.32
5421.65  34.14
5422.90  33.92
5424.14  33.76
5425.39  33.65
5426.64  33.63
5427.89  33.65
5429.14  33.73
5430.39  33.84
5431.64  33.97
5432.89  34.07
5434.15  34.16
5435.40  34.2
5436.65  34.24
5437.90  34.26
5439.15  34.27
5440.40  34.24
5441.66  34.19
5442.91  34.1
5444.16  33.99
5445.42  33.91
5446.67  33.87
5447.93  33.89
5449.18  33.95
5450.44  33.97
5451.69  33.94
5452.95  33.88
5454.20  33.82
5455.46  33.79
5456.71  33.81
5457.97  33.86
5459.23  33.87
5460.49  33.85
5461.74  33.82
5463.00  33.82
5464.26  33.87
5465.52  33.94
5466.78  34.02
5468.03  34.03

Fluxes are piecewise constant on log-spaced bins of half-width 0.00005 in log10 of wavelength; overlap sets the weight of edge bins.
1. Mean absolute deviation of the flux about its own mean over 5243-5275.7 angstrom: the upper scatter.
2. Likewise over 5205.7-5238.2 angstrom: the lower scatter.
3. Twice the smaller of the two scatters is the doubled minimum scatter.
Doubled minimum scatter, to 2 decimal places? 0.54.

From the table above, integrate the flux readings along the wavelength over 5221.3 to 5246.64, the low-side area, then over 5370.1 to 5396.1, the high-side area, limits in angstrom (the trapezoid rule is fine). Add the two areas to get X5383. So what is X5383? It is 1803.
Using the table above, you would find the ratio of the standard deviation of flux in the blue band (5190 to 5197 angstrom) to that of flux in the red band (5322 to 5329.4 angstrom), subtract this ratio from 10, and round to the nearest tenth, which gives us 9.5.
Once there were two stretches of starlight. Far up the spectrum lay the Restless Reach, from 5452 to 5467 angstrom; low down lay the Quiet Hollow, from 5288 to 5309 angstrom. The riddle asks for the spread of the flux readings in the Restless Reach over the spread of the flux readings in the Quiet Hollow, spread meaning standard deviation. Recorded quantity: 0.30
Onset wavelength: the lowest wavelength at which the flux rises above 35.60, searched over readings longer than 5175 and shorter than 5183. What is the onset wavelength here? 5175.25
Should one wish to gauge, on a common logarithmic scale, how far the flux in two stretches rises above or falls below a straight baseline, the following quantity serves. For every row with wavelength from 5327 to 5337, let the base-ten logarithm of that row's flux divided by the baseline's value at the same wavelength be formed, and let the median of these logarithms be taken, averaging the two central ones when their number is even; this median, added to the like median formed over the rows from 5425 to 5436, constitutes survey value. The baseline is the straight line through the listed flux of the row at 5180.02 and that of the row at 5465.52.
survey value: -0.002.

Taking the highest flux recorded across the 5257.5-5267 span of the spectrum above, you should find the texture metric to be 35.83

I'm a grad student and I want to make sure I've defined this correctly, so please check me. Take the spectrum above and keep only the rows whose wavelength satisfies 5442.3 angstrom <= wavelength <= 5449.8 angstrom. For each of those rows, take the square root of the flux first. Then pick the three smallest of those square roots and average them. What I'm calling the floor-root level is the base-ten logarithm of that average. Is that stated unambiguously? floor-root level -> 0.765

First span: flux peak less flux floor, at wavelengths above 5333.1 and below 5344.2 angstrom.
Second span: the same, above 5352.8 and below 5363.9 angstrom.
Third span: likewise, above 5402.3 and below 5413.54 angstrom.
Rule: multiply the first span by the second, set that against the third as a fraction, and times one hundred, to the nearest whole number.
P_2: 59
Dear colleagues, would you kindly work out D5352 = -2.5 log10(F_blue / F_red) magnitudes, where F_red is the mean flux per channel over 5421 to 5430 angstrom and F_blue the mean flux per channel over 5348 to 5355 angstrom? -0.05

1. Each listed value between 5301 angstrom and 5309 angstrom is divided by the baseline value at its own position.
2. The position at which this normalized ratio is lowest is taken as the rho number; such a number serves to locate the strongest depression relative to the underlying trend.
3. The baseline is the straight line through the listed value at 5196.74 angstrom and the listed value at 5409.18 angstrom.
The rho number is 5301.90 angstrom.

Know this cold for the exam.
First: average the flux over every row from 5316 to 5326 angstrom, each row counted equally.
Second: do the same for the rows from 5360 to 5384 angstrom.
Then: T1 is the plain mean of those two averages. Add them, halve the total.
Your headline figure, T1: 34.8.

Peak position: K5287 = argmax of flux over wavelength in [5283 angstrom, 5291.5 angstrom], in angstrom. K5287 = 5290.92 angstrom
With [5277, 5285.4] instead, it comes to 5284.83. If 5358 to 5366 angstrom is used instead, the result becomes 5358.35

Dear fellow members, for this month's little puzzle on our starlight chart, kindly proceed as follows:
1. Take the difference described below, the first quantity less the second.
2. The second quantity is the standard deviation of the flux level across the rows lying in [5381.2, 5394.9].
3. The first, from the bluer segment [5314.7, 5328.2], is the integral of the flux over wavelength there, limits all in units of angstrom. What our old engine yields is 473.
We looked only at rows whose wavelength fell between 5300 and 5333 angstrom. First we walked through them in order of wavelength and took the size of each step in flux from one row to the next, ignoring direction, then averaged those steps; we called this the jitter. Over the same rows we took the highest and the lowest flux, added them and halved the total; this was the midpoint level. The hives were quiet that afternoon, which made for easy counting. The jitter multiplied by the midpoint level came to 2.5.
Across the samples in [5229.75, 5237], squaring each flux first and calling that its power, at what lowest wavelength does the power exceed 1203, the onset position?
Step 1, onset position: 5230.36 angstrom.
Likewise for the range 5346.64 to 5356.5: 5347.26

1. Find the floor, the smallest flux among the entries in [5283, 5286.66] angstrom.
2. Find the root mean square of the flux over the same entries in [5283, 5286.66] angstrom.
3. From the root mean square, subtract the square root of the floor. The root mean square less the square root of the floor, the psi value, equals 29.6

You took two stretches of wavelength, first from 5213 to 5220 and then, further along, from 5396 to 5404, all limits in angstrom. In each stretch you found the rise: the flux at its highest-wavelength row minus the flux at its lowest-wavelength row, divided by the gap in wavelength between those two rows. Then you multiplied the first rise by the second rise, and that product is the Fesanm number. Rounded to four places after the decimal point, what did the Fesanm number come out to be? -0.0015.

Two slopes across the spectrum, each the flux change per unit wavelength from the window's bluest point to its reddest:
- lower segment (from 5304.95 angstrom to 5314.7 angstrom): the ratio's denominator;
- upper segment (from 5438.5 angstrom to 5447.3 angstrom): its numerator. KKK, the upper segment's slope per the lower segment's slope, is 2.5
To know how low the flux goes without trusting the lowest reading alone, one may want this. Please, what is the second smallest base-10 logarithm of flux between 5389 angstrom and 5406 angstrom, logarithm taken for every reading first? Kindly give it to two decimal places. 1.53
